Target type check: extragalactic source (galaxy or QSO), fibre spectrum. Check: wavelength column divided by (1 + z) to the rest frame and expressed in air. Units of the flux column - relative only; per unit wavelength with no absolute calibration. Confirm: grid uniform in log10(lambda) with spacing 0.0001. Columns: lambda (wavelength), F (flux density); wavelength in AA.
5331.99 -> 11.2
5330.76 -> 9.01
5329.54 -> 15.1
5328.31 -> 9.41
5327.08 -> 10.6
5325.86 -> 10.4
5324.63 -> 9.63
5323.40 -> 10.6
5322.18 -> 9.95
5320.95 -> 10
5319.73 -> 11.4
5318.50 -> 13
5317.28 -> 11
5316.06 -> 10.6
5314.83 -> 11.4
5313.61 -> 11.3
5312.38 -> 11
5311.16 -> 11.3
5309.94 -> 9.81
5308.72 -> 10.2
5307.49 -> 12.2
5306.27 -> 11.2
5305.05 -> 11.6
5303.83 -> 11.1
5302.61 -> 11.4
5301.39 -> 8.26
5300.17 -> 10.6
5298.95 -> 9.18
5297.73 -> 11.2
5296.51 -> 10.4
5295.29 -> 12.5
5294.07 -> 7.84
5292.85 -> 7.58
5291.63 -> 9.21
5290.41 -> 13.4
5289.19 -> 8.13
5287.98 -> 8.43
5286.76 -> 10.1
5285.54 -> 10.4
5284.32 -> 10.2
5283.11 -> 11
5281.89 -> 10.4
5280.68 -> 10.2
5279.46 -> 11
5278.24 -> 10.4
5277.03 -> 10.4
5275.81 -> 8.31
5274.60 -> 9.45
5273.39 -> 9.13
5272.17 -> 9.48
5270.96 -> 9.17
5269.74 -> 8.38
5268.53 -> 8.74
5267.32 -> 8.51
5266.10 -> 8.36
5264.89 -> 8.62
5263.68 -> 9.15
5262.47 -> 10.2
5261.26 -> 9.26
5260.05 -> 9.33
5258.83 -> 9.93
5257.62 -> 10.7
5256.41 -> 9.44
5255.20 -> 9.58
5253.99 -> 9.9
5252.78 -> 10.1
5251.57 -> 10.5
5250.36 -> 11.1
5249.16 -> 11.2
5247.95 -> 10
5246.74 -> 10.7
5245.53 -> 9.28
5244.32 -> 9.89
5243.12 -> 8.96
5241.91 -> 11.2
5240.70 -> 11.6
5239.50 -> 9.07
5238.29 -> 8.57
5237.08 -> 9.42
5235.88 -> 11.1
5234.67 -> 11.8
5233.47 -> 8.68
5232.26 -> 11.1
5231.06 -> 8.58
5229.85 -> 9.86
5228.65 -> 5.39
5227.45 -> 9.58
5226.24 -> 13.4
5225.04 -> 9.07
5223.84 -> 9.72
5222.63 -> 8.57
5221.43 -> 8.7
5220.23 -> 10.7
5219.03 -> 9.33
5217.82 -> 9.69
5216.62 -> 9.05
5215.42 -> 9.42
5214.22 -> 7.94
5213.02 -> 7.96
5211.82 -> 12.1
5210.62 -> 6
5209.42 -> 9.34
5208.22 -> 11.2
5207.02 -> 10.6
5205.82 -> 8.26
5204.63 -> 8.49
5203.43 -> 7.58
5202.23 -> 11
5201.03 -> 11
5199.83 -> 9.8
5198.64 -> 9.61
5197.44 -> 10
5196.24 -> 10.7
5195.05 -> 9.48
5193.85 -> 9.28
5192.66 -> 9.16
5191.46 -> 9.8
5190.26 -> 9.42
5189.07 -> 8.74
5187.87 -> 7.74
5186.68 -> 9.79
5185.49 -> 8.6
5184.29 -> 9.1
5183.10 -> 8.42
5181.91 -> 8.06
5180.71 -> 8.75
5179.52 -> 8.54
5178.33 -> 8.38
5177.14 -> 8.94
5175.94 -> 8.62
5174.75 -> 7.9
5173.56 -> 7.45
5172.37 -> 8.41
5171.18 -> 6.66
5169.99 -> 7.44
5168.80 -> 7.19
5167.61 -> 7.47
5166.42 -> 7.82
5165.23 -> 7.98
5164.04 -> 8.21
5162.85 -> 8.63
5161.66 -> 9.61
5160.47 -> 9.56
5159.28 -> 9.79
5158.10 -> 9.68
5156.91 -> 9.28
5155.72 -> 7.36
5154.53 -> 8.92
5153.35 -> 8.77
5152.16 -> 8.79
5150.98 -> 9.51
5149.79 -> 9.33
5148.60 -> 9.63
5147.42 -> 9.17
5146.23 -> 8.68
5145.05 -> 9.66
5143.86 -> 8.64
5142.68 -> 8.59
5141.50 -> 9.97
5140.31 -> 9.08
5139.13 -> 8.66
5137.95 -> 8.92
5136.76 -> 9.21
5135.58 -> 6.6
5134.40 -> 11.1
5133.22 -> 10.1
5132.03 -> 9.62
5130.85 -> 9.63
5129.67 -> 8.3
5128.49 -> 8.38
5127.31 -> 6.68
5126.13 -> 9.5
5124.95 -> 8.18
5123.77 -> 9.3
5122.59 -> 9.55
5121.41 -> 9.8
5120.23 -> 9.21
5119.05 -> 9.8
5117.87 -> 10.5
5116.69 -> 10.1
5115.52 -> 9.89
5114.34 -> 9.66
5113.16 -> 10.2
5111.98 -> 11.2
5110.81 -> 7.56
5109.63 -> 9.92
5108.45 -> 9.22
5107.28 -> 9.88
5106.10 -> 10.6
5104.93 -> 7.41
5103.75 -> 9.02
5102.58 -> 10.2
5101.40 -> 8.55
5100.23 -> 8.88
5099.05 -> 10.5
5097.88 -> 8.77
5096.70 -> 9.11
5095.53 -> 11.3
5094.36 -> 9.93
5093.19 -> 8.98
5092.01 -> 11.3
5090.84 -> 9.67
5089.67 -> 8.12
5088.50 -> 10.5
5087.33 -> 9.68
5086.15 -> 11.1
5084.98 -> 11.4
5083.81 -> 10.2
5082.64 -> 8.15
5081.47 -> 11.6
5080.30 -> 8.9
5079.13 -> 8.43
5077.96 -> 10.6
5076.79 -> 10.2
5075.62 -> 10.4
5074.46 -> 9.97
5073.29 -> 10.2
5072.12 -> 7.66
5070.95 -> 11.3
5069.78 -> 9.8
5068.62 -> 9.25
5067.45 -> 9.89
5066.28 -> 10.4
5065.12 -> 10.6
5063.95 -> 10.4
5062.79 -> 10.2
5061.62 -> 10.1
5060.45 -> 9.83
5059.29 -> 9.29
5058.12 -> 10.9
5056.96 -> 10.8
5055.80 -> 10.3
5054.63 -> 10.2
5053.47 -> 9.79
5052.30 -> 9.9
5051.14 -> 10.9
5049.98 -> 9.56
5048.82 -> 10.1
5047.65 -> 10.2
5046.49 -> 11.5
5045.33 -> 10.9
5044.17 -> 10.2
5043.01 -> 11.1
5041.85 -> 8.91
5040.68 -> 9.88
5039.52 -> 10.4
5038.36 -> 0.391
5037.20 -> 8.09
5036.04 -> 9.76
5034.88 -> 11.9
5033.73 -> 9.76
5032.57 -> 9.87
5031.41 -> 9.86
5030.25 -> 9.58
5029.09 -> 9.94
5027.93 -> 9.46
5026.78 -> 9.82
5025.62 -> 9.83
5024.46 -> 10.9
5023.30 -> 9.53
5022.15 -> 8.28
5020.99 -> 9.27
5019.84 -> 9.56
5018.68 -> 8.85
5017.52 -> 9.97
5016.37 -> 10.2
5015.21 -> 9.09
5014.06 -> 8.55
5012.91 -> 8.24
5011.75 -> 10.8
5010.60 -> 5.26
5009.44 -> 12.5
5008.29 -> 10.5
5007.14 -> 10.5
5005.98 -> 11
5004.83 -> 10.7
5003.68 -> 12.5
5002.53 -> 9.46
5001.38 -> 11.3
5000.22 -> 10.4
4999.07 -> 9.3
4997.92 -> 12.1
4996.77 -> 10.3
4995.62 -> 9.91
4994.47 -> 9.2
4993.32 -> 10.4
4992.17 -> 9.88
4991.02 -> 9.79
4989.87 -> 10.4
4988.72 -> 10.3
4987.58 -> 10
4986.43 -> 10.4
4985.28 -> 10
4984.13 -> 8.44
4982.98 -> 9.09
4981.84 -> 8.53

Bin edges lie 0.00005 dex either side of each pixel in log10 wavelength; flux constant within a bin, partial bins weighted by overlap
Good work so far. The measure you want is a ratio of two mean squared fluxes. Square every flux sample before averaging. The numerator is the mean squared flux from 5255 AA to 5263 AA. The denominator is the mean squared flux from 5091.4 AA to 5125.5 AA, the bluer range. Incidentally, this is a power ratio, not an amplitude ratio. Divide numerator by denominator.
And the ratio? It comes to 1.03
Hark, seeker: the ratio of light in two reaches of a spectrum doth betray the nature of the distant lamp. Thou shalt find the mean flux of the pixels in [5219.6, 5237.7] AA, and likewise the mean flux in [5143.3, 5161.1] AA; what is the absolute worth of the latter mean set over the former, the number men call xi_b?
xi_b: 0.94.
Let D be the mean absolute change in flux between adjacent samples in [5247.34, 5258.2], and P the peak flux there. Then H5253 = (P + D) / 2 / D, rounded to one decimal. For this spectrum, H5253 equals 11.1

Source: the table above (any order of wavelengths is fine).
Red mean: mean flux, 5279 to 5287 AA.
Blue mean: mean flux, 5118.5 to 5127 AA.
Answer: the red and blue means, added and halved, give 9.9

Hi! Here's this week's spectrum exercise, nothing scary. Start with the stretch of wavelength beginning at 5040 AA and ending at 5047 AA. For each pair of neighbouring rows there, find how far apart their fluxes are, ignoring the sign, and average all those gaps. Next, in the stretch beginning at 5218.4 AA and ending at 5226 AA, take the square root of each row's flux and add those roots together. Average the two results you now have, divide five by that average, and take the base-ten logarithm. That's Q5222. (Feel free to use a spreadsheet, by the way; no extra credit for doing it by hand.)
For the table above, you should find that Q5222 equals -0.288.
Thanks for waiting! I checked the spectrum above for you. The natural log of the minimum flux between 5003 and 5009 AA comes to 2.35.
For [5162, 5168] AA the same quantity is 2.01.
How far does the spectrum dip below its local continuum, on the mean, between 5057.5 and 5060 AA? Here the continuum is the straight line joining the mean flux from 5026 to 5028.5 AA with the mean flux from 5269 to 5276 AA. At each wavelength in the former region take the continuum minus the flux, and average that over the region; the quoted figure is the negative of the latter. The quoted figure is 0.5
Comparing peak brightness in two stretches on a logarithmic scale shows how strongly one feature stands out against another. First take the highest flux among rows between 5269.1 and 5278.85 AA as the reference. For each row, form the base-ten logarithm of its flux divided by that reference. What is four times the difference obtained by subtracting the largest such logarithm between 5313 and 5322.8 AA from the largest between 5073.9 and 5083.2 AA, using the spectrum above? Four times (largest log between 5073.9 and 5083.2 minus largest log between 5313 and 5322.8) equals -0.20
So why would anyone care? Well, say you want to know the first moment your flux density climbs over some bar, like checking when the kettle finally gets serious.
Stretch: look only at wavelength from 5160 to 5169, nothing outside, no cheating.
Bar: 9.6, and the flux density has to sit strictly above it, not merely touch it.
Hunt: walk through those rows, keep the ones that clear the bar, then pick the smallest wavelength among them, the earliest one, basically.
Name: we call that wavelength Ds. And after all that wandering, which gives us 5161.66 AA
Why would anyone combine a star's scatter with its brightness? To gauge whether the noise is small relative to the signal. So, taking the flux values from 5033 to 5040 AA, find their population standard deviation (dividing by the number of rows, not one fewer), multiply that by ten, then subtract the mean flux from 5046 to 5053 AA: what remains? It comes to 27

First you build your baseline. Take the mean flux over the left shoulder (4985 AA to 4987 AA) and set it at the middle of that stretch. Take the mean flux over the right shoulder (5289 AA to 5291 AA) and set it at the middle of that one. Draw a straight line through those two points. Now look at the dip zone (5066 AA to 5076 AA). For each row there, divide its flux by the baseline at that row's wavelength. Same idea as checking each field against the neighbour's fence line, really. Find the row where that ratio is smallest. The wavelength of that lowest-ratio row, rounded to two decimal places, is 5072.12 AA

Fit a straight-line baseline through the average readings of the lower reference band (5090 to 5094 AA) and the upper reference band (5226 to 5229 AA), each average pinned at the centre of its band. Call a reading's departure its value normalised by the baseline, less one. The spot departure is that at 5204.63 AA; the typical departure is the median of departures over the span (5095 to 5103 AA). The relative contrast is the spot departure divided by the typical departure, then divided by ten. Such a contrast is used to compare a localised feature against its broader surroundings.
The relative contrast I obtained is 0.13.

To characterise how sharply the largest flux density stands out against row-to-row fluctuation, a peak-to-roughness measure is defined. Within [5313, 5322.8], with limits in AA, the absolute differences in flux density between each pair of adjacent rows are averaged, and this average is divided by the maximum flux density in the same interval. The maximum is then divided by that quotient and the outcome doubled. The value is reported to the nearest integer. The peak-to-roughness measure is 373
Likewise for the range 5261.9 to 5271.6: 432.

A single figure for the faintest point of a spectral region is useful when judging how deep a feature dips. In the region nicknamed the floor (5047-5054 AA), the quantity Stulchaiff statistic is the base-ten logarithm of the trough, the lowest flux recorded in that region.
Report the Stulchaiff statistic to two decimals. 0.98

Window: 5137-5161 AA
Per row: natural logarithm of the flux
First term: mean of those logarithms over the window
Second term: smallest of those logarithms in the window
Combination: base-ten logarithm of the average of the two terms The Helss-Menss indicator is 0.322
